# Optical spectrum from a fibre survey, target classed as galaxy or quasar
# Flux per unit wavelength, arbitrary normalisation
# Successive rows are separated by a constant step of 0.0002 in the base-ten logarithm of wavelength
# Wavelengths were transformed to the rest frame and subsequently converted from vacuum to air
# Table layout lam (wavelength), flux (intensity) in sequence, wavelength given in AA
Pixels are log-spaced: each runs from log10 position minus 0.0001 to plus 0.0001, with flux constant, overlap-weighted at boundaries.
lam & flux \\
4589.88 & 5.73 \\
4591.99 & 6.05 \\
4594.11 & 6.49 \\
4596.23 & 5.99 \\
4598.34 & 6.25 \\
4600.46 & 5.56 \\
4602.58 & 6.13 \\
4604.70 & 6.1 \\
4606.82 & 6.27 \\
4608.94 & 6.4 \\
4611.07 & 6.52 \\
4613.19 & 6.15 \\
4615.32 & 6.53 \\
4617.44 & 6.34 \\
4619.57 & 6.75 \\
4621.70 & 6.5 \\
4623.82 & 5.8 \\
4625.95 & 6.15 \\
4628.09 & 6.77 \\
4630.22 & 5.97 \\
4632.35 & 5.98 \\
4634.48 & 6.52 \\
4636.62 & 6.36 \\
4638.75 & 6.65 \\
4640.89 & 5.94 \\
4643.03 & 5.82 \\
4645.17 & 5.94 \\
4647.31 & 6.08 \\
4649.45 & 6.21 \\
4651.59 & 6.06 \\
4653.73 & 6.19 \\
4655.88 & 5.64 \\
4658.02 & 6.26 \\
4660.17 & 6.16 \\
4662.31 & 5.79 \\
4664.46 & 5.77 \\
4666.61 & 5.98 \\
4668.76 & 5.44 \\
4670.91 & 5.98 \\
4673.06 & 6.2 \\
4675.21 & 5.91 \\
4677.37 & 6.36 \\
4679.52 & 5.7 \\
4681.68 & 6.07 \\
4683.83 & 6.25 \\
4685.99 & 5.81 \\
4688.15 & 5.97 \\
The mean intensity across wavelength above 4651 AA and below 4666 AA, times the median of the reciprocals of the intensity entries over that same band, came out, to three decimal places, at 0.987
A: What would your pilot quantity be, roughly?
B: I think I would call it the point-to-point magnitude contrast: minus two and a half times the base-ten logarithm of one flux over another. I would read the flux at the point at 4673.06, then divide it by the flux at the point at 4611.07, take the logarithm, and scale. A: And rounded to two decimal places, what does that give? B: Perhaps 0.05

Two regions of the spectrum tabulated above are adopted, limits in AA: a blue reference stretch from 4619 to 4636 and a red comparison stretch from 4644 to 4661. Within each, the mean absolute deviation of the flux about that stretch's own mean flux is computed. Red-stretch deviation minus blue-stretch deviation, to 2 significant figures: -0.19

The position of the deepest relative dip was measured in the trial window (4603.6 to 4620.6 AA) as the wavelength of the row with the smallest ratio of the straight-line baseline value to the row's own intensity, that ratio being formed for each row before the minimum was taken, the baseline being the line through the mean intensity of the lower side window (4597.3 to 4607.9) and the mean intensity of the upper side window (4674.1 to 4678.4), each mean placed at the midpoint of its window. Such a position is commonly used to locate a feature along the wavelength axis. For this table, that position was 4619.57 AA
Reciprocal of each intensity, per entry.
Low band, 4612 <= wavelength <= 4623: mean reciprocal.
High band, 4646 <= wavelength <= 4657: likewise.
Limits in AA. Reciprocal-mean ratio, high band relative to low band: 1.07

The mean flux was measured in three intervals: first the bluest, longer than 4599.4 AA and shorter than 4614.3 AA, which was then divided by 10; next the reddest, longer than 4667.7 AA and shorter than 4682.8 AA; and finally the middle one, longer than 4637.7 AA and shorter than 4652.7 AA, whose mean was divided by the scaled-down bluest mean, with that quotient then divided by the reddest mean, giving 1.66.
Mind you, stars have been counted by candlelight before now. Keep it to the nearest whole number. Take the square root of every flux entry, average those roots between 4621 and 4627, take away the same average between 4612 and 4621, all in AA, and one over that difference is -17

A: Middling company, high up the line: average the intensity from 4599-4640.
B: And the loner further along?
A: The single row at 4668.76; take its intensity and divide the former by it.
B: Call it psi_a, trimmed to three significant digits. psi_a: 1.16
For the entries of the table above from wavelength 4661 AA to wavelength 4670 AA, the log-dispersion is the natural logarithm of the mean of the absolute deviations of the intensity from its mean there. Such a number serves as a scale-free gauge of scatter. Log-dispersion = -1.88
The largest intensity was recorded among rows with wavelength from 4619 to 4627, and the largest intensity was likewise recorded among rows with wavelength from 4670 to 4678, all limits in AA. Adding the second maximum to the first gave 13.1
